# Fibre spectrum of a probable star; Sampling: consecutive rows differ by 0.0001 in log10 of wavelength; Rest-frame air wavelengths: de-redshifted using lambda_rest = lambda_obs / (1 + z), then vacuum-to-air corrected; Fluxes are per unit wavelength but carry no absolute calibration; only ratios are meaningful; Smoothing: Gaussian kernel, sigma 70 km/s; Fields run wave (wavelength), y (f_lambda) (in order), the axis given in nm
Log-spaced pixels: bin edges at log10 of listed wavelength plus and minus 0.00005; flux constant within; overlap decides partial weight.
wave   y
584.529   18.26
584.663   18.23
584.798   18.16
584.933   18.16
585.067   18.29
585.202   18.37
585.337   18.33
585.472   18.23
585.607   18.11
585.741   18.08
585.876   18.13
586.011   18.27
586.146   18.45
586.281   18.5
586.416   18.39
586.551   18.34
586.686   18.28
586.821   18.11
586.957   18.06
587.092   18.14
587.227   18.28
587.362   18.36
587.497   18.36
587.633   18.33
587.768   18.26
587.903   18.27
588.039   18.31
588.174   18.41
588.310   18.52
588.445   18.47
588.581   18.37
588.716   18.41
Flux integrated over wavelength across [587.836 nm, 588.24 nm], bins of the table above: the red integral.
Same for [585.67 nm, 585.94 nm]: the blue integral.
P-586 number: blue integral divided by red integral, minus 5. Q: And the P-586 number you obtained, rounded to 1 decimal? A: -4.3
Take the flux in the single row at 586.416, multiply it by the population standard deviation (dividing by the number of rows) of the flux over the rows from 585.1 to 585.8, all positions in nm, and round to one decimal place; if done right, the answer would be 2.1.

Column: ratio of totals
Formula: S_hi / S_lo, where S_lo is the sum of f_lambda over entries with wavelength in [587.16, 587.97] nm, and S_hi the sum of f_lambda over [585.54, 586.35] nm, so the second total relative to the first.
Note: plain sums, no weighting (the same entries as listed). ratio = 0.997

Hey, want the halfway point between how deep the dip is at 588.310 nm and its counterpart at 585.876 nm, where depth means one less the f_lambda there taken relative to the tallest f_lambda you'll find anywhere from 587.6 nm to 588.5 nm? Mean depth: 0.011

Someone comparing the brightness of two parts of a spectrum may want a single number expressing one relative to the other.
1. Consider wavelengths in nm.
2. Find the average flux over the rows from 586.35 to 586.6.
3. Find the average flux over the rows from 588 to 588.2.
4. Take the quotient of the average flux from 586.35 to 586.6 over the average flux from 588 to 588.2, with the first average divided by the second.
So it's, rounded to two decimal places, 1.00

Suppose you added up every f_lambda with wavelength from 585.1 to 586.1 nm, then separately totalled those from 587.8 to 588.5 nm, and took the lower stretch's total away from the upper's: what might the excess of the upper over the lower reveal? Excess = -36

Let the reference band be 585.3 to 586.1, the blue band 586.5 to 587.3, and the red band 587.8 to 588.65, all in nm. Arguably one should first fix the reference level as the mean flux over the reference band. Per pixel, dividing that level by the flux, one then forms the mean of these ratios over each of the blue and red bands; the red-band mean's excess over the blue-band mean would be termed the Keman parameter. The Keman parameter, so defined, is -0.010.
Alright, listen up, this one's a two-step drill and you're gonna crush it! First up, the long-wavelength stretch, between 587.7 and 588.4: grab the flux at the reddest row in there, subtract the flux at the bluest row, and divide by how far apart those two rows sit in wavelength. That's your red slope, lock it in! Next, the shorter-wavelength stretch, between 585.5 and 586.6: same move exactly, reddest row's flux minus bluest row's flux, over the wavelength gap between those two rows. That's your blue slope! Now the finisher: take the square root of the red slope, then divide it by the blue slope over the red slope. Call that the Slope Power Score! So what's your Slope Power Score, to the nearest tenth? 1.4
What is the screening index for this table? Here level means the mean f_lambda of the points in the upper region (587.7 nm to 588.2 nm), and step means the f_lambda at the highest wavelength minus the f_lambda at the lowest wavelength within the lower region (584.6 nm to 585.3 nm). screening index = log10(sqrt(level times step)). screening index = 0.20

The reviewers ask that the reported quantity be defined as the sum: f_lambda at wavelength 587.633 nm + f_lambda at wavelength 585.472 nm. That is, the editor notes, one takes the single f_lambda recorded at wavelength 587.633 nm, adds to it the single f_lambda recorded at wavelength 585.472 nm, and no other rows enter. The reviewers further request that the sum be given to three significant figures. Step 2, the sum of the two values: 36.6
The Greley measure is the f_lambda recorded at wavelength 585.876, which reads 18.13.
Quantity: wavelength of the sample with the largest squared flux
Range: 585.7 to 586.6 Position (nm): 586.281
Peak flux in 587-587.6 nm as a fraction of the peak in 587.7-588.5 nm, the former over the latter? 0.99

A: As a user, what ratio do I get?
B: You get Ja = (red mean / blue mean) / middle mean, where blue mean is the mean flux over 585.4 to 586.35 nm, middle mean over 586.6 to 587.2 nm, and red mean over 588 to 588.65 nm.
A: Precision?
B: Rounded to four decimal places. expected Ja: 0.0556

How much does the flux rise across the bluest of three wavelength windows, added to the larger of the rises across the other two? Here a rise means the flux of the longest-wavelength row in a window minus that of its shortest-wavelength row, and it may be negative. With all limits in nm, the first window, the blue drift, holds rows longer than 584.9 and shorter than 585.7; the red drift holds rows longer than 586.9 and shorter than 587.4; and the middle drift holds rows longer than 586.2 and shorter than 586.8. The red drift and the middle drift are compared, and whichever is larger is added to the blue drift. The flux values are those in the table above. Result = 0.25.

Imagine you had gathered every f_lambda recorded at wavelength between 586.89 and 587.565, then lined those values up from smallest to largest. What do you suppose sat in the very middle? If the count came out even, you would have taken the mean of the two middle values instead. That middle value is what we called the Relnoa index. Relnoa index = 18.3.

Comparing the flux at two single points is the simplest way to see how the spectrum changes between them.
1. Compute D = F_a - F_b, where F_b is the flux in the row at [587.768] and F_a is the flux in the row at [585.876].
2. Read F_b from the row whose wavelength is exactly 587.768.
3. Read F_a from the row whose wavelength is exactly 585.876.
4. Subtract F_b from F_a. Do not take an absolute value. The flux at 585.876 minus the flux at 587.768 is -0.13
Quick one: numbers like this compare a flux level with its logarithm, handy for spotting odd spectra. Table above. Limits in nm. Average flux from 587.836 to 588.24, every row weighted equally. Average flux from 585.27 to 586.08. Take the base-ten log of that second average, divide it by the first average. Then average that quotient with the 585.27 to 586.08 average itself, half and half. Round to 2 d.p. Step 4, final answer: 9.13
